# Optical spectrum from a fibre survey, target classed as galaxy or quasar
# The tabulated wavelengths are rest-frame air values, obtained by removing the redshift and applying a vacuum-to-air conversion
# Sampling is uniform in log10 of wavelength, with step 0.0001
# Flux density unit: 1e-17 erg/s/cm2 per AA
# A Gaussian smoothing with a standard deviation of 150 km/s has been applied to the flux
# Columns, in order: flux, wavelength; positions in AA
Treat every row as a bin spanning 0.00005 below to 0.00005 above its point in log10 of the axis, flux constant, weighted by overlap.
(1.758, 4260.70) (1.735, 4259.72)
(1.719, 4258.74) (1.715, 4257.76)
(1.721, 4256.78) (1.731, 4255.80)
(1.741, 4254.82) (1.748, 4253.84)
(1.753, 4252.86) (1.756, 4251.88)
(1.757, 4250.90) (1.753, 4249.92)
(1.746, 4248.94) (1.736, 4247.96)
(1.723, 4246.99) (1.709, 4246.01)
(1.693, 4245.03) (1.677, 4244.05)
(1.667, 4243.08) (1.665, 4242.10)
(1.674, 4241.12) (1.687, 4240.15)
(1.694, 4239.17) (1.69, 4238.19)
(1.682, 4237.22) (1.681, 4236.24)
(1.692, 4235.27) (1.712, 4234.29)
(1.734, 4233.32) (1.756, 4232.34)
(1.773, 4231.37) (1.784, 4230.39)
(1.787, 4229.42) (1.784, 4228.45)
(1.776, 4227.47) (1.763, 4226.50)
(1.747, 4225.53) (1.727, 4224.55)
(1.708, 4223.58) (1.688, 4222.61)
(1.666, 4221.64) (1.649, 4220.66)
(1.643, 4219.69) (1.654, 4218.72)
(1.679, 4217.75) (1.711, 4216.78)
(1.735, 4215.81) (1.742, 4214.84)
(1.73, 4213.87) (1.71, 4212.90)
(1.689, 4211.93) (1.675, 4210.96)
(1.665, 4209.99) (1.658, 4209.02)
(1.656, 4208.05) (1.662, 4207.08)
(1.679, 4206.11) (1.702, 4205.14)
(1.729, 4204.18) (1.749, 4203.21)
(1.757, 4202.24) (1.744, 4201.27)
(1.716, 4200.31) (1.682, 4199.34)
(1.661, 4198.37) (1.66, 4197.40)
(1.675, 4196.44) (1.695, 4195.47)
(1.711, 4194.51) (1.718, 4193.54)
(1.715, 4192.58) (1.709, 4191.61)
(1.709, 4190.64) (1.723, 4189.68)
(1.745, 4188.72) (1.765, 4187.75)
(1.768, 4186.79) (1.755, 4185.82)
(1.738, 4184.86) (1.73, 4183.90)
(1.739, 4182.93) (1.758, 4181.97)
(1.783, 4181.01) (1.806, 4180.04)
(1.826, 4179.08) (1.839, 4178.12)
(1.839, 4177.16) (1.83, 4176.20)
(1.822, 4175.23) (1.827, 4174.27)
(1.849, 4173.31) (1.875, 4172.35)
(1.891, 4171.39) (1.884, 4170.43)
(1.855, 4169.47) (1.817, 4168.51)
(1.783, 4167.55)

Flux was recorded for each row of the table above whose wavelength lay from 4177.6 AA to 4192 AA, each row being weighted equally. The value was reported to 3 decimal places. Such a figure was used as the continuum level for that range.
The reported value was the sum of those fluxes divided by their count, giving 1.760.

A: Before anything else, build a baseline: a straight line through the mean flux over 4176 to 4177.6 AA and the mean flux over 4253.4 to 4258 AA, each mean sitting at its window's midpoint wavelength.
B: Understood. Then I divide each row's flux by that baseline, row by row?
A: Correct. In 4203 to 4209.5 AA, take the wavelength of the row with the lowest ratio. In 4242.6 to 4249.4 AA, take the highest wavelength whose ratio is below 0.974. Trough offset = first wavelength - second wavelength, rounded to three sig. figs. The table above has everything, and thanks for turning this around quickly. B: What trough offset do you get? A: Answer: -37.0 AA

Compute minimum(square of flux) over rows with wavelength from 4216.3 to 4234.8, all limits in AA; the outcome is 2.70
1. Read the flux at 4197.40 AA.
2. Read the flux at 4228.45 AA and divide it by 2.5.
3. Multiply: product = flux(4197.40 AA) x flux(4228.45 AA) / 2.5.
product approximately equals 1.18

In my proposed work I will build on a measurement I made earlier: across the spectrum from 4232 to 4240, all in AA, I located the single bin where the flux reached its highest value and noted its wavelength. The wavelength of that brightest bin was 4232.34 AA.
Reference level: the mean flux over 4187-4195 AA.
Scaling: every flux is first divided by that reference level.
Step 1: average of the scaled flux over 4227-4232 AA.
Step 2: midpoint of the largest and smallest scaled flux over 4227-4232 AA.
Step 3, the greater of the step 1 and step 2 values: 1.03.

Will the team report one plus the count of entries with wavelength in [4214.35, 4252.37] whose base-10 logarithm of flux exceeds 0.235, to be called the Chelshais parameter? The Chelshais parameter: 19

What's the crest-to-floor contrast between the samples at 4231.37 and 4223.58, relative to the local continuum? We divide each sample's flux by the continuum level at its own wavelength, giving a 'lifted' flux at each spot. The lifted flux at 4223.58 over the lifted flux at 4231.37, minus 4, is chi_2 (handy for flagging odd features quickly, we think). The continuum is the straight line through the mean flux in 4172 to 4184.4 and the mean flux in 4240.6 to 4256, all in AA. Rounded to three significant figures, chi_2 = -3.04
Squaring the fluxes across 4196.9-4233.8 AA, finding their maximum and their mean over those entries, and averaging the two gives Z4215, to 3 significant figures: 3.06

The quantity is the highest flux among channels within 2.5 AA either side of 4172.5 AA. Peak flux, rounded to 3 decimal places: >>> 1.891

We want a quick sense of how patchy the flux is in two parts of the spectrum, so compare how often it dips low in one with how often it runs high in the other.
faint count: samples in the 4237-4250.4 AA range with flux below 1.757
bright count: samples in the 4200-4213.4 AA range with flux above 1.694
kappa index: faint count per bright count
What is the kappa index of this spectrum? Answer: 2.00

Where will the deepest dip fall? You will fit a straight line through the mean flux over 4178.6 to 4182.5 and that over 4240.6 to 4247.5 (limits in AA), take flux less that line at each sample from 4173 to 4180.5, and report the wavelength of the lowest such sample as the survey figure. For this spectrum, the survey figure 4180.04 AA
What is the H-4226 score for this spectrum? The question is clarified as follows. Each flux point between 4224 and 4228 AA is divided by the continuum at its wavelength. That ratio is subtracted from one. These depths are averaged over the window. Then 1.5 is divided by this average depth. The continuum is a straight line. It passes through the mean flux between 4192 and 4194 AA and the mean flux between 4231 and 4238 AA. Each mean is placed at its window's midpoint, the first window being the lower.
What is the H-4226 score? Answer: -73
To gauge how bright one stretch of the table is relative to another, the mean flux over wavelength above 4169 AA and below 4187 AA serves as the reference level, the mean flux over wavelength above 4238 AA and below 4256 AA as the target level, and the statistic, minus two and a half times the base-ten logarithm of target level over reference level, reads 0.06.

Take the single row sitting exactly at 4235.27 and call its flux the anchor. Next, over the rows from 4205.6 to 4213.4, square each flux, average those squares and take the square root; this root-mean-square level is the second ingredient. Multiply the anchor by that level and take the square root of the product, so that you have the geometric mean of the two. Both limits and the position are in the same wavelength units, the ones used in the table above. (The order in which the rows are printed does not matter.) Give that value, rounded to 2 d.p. 1.68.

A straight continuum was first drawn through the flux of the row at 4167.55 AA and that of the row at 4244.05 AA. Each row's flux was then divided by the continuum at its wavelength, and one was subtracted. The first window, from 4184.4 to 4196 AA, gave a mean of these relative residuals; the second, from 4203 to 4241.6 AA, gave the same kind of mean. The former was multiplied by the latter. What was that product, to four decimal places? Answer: 0.0000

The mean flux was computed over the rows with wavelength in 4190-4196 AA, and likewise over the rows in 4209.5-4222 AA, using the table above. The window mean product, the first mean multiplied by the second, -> 2.89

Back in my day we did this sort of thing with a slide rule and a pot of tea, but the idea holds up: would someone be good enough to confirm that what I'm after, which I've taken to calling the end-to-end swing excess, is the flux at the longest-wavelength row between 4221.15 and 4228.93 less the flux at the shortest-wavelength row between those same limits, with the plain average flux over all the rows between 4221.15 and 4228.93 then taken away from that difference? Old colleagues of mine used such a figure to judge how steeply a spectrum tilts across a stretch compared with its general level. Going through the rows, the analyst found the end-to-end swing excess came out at -1.61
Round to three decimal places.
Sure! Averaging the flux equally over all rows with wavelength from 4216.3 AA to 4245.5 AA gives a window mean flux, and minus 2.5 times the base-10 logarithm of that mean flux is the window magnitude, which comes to -0.581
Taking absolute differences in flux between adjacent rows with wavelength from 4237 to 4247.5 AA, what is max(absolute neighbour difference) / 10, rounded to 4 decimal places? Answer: 0.0016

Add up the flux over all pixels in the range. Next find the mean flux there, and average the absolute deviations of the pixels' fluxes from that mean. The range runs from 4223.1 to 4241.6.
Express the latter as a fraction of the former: 0.0011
